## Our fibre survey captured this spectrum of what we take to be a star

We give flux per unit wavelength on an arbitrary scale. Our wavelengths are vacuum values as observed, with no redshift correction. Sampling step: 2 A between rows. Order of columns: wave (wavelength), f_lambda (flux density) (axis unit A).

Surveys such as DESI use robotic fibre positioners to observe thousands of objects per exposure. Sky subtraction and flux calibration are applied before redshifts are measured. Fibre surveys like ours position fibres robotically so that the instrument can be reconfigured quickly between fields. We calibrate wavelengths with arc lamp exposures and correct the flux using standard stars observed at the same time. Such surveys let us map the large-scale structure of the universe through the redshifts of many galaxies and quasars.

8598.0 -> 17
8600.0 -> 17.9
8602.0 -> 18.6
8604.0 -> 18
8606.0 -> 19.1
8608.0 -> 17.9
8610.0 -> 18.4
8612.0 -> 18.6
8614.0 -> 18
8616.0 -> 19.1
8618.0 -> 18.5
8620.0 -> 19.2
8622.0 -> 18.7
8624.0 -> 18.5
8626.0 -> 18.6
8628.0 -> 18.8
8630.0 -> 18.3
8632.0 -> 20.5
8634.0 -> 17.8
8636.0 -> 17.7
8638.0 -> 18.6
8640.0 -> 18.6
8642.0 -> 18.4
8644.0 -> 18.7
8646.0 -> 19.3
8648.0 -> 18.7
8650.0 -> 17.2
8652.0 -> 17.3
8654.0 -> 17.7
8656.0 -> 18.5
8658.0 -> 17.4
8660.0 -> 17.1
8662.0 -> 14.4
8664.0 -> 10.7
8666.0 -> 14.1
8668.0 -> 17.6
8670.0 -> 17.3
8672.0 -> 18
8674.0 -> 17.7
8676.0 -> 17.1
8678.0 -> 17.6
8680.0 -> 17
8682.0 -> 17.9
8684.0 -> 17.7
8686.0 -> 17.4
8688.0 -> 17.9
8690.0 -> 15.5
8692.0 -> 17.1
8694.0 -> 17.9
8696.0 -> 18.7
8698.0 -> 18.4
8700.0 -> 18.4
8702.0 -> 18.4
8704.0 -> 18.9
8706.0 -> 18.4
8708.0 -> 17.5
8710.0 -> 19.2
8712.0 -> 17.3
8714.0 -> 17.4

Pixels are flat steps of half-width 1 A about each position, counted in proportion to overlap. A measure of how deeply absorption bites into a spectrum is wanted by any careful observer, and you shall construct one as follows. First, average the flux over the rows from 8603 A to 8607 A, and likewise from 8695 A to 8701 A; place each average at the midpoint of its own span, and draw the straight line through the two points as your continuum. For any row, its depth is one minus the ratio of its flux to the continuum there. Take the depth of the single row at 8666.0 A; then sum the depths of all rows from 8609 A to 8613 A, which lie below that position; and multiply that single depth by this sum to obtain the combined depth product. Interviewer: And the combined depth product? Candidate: 0.0012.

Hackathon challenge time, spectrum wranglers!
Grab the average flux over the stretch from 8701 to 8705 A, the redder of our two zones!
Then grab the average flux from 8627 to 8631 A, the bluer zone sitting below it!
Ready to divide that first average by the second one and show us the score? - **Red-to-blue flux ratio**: 1.01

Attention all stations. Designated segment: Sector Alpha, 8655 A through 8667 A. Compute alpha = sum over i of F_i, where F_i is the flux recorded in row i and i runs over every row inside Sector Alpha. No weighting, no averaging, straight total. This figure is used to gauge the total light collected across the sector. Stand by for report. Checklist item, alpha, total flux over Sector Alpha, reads 92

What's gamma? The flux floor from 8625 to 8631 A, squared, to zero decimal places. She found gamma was 335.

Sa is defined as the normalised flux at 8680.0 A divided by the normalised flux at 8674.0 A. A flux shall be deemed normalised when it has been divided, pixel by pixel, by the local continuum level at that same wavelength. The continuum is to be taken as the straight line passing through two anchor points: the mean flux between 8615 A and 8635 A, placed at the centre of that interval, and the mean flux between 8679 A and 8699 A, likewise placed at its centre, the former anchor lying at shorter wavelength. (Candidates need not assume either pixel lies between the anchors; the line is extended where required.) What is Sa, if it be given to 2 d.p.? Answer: 0.97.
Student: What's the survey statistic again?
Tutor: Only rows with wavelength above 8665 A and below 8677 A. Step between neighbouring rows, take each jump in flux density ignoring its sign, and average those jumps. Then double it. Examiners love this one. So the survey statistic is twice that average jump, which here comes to 2.2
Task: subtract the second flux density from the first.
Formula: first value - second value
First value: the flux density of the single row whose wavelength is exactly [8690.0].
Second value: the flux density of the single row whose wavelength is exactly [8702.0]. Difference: -2.9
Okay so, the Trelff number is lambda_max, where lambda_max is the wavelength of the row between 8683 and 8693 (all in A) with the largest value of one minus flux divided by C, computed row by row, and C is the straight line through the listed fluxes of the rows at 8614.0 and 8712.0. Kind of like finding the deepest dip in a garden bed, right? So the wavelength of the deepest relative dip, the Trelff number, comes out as 8690.0 A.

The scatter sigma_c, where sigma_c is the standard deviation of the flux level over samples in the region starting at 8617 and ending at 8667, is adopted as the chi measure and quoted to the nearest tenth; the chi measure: 2.0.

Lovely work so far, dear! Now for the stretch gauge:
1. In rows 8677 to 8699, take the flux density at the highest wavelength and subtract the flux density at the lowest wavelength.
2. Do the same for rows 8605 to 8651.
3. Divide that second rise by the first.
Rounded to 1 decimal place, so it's -2.4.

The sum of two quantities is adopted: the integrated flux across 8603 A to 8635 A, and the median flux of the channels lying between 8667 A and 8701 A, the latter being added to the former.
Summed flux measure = 614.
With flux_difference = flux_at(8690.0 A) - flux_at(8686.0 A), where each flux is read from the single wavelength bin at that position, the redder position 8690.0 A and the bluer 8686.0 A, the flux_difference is -1.9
